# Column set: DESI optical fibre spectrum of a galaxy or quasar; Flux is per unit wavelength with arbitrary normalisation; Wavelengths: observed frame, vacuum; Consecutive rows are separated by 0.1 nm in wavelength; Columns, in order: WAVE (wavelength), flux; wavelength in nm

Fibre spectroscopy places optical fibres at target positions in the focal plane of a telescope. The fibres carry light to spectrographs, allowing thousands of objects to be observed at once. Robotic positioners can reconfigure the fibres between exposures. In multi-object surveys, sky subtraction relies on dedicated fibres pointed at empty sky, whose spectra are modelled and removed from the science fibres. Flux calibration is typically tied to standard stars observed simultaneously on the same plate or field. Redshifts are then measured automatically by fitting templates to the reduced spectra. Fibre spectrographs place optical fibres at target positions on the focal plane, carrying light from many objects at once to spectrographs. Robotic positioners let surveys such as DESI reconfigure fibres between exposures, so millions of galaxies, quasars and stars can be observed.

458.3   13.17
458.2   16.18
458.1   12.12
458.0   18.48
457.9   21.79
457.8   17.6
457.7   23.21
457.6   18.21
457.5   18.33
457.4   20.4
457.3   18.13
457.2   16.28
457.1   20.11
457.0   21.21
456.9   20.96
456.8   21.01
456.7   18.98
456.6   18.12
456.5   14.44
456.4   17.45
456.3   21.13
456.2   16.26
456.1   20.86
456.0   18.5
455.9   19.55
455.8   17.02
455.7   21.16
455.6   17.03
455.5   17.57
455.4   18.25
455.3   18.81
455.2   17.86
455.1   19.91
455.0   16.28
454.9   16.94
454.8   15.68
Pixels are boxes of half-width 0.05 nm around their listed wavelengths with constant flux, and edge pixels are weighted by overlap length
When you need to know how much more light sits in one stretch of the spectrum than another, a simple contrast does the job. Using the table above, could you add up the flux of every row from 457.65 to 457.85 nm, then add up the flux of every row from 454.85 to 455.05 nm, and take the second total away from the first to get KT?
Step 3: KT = 7.6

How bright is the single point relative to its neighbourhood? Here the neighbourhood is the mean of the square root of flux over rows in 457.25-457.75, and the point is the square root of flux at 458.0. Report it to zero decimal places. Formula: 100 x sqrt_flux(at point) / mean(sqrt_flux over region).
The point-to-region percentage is 97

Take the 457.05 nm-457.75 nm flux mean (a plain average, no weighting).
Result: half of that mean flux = 9.62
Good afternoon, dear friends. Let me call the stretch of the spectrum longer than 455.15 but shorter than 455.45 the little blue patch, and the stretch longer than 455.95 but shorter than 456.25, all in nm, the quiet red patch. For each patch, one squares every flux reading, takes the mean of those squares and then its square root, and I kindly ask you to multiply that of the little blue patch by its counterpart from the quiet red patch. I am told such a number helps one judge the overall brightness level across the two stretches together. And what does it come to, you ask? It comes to 341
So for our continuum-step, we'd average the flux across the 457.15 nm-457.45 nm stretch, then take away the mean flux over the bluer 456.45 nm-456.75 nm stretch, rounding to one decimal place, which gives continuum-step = 1.1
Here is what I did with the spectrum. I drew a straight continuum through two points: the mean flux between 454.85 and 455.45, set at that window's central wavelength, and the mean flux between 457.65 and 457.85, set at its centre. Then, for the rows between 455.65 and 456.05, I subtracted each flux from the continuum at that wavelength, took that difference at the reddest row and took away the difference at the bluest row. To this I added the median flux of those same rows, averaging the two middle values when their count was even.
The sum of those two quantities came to 22.0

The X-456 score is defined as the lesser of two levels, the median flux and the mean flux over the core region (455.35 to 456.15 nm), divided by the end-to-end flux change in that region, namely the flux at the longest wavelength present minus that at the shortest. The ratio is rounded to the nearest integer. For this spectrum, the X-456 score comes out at 7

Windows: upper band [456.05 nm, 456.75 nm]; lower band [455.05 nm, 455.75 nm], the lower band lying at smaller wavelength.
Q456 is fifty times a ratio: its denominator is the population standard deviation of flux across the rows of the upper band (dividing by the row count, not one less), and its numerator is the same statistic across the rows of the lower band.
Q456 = 30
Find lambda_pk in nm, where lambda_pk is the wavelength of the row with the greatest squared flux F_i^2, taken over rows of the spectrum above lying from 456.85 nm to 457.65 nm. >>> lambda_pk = 457.0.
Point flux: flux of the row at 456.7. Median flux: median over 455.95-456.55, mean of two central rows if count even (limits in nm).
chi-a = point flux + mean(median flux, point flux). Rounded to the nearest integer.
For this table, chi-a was 37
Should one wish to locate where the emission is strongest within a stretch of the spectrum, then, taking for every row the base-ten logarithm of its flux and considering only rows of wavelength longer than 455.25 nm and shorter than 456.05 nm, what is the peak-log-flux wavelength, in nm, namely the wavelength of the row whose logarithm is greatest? 455.7 nm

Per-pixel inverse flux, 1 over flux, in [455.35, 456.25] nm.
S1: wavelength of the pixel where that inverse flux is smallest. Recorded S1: 455.7 nm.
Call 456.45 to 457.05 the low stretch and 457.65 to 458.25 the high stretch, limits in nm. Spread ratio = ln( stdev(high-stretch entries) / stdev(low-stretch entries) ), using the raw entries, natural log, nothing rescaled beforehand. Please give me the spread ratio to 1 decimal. 0.4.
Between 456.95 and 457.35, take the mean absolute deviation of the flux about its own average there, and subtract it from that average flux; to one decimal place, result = 17.2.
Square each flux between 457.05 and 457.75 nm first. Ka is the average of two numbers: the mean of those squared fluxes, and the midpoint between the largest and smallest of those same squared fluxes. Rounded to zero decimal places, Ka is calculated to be 388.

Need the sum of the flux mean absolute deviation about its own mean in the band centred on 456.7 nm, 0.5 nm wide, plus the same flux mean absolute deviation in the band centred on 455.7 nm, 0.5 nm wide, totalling 3.4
